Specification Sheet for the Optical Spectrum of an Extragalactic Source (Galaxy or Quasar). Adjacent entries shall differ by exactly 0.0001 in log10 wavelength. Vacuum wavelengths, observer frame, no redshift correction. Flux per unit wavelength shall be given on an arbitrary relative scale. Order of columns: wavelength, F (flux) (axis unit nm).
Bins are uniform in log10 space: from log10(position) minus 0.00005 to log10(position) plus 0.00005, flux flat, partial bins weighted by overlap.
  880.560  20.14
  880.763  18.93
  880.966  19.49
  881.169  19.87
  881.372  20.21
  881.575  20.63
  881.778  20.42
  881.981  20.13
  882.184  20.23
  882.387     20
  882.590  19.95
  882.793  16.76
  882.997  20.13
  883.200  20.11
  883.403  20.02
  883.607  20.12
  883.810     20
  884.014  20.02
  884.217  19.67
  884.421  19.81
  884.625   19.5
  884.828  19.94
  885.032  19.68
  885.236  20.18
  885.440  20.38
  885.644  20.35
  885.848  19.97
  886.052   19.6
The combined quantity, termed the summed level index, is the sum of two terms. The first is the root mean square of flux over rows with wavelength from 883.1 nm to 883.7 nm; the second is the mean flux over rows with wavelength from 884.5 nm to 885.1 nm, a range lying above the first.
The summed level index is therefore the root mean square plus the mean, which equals 39.8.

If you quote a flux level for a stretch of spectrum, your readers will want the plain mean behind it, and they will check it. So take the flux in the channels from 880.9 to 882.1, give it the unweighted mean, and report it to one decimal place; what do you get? 20.1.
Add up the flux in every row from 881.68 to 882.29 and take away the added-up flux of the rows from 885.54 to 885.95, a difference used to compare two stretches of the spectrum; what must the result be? 20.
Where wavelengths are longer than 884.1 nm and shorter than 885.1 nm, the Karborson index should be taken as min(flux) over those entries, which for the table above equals 19.5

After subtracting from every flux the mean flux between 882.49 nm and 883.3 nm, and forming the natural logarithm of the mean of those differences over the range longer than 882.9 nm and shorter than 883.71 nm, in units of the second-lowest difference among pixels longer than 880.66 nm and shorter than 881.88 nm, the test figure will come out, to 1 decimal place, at 1.2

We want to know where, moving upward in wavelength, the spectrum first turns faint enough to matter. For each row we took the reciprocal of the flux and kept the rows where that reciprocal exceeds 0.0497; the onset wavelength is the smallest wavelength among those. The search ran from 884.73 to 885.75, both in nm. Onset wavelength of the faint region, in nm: 884.828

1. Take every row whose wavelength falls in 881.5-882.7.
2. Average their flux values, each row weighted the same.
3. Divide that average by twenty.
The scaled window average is 1.01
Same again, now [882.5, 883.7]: 0.98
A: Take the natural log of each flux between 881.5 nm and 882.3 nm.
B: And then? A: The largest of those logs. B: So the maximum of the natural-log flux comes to 3.03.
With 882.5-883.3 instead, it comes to 3.00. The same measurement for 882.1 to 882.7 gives 3.01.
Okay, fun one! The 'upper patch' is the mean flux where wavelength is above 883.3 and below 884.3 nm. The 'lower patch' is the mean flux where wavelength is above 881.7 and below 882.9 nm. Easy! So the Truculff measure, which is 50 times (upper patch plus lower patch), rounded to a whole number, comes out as 1977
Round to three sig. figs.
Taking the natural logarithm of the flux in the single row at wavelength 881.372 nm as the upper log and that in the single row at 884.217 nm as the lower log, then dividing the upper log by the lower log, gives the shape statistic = 1.01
